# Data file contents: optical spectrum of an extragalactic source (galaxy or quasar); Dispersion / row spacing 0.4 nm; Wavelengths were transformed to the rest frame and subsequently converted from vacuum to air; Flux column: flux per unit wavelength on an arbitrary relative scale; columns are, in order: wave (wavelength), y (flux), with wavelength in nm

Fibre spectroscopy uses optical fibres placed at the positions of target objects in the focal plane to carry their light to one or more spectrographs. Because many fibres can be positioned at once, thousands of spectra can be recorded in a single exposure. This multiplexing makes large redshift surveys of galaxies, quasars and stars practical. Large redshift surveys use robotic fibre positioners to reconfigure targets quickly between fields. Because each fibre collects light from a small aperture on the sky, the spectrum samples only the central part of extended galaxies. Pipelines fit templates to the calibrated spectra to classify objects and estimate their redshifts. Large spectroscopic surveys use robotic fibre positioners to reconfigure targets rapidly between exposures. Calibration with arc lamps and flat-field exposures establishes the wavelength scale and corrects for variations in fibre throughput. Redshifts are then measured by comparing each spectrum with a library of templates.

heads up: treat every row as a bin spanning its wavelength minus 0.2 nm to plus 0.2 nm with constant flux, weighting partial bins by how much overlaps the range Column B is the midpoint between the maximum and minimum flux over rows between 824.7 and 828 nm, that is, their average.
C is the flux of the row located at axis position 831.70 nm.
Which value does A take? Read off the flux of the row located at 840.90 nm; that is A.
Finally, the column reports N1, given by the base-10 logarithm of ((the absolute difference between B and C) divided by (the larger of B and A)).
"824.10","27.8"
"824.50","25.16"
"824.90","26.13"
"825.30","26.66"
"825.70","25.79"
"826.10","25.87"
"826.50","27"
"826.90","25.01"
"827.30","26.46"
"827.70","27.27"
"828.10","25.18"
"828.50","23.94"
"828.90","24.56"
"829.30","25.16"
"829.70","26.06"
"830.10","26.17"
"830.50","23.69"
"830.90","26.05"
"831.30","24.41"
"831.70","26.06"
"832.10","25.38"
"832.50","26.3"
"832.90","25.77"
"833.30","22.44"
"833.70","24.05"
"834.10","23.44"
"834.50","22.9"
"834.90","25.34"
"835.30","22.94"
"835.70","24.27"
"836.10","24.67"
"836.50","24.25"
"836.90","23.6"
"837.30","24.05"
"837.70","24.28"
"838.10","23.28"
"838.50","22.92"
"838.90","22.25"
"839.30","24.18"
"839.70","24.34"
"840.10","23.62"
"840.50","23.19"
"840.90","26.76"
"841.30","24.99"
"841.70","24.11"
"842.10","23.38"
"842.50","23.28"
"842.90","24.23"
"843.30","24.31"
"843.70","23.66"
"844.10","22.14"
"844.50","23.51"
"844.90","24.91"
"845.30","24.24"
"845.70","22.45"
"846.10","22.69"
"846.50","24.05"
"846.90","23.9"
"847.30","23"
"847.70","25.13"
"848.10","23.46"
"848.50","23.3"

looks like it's -2.5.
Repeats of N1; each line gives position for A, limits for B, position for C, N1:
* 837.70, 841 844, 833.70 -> -2.5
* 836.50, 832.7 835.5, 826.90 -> -1.4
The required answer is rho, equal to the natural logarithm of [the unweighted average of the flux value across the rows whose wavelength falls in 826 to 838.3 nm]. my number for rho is 3.21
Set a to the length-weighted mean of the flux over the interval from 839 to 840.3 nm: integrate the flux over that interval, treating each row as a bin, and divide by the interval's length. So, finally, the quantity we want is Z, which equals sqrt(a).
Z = 4.89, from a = 23.9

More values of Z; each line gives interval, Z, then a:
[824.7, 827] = 5.11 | 26.1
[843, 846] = 4.86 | 23.6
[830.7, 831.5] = 5.02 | 25.2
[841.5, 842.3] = 4.87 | 23.7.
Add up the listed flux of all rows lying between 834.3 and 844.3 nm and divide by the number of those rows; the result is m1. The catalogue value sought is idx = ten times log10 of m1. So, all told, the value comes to 13.78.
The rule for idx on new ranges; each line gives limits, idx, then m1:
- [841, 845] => 13.78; 23.9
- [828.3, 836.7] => 13.92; 24.7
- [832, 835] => 13.88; 24.5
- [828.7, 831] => 14.03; 25.3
